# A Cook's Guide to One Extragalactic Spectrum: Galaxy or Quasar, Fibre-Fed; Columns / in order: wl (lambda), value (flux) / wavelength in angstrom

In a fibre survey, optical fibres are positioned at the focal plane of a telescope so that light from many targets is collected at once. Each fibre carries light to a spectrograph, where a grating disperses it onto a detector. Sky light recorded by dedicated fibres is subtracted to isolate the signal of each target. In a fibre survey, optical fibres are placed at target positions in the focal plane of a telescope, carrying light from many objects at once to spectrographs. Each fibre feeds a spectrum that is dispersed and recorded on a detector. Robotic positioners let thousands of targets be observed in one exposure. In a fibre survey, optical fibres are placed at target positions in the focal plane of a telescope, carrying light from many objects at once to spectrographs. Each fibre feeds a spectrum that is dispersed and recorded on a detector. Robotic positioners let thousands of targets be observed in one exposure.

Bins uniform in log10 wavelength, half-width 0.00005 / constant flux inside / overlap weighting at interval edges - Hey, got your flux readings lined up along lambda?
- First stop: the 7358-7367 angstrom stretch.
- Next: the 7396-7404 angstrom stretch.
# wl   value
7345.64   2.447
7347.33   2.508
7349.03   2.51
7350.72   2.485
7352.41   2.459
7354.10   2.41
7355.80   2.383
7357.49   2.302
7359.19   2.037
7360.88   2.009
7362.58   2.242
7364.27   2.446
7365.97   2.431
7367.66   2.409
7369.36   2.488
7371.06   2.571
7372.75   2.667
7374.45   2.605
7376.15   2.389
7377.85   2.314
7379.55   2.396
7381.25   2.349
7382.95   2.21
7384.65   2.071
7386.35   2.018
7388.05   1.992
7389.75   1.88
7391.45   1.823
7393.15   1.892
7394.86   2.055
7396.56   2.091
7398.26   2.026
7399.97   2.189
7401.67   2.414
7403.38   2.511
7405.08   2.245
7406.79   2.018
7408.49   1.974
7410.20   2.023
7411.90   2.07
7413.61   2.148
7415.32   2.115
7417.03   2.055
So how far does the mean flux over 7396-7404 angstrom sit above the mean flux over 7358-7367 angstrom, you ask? 0.0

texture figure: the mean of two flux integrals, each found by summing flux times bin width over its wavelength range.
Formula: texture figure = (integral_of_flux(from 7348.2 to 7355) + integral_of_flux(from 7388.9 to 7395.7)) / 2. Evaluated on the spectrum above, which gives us 14.9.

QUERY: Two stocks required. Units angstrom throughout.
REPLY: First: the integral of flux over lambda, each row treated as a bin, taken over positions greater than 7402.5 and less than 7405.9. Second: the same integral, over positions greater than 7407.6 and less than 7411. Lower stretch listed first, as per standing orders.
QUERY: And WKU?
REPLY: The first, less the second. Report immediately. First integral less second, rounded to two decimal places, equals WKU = 1.29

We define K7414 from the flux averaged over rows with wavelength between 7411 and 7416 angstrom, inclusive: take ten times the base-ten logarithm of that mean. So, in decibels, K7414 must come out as 3.24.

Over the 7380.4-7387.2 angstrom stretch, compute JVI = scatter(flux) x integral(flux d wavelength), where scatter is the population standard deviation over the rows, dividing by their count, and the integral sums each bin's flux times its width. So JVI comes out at 1.9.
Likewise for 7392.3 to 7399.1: 1.0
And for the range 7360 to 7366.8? 2.7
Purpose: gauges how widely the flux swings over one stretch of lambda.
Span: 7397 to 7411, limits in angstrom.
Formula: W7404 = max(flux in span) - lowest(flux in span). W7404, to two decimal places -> 0.54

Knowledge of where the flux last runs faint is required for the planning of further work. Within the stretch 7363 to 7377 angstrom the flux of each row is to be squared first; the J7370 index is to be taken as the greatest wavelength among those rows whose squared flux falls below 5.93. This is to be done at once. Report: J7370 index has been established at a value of 7376.15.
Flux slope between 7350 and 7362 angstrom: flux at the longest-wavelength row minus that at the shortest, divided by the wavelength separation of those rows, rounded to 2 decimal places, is -0.05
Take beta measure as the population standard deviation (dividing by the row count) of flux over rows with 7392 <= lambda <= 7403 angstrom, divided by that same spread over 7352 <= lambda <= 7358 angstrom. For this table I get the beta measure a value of 2.8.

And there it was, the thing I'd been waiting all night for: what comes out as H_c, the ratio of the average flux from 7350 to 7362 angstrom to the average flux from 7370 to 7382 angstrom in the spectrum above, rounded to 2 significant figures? 0.93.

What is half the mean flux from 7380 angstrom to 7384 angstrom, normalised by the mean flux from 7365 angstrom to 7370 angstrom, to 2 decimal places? 0.47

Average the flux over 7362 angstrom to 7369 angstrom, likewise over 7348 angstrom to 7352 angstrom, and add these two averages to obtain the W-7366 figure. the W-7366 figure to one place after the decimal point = 4.9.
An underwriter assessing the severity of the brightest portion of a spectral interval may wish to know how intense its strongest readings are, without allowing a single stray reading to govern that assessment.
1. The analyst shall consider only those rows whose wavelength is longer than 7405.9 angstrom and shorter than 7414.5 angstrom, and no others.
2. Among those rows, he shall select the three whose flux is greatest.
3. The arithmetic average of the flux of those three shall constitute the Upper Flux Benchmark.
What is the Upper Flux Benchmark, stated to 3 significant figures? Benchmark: 2.08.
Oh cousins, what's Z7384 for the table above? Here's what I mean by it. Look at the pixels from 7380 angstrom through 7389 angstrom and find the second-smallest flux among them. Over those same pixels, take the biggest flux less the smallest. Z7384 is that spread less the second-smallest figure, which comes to -1.66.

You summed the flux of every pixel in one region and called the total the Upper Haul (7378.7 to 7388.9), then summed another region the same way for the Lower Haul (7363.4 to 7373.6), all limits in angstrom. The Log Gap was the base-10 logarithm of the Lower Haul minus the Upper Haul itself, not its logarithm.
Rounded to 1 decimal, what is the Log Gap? -11.9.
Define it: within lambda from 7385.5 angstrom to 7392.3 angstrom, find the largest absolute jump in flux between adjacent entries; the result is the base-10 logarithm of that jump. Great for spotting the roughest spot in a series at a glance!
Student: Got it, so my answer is -1.0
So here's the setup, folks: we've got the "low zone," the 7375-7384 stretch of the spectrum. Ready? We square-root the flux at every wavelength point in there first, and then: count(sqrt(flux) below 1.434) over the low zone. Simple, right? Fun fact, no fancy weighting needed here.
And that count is 0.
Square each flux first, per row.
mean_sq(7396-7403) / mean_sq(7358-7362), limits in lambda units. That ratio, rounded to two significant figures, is 1.2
